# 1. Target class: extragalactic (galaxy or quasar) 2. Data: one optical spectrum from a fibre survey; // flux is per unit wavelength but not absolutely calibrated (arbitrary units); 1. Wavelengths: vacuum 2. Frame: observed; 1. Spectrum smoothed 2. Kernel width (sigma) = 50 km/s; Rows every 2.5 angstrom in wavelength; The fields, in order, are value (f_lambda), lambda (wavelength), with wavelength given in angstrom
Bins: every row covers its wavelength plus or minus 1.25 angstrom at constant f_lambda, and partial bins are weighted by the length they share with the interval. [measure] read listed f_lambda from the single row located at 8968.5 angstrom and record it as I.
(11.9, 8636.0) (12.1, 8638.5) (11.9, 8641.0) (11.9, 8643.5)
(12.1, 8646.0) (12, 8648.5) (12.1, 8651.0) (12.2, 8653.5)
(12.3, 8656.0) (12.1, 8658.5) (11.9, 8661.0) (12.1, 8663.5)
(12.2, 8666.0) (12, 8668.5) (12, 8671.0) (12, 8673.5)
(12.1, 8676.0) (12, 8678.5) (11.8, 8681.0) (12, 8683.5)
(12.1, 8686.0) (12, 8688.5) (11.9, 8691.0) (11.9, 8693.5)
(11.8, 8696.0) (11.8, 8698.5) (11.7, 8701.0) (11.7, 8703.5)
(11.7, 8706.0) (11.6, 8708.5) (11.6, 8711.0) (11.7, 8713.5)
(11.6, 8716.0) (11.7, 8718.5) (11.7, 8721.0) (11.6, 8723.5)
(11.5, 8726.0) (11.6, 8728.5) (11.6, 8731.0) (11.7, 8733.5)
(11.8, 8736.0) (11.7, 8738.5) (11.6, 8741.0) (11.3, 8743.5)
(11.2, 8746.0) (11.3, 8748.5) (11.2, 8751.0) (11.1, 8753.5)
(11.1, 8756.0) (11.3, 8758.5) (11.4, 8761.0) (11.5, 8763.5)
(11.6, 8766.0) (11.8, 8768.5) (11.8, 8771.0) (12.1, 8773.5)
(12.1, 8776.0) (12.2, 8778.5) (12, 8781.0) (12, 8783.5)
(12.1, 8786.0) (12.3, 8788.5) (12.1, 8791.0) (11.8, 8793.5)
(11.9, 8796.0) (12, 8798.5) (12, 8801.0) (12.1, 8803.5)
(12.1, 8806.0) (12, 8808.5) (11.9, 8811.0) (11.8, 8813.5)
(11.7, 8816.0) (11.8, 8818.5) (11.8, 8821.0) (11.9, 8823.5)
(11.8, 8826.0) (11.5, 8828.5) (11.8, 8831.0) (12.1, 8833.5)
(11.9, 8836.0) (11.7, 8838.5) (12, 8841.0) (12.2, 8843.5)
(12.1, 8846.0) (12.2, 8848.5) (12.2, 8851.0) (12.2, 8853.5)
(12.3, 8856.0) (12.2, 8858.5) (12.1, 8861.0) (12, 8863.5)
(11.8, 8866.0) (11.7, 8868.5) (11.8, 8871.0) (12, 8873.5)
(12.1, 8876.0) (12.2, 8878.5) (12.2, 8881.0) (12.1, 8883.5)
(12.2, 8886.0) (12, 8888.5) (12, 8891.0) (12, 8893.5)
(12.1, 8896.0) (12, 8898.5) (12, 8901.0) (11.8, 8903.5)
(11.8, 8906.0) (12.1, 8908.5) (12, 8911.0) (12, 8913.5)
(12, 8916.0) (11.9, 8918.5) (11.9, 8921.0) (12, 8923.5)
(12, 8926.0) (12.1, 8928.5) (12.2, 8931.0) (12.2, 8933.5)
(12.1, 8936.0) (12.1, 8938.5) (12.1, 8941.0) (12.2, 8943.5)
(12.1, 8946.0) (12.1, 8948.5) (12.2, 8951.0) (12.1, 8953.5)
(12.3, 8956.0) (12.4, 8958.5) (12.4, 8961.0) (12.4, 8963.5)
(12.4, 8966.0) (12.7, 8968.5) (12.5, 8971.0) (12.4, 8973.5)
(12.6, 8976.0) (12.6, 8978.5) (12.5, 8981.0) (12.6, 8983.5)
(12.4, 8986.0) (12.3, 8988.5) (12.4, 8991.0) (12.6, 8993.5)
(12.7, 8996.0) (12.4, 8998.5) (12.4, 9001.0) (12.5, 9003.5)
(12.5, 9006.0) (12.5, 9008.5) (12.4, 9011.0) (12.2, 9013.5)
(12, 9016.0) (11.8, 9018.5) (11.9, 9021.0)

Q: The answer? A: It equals 12.7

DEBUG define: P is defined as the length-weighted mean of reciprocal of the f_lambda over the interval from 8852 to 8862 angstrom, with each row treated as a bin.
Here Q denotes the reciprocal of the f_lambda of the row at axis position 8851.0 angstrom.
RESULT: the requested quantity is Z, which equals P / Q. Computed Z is 1.00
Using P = 0.082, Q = 0.0820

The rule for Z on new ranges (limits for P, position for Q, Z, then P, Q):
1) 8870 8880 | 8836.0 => 0.99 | 0.083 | 0.0840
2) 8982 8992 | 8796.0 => 0.96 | 0.080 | 0.0840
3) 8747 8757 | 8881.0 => 1.09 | 0.089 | 0.0820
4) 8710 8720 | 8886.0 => 1.05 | 0.086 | 0.0820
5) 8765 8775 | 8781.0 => 1.01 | 0.084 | 0.0833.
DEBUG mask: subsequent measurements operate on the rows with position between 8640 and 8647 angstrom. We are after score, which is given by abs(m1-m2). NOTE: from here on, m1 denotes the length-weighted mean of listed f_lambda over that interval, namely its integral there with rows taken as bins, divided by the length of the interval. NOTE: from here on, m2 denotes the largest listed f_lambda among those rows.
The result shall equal 0.136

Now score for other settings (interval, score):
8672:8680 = 0.075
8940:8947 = 0.064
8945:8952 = 0.068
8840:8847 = 0.096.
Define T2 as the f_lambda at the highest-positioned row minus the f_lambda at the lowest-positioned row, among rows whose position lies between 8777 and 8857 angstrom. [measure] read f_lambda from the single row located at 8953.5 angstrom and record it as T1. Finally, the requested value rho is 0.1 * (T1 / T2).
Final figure 12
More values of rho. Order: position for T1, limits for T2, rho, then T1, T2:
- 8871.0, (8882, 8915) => -12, 11.8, -0.10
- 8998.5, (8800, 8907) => -6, 12.4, -0.20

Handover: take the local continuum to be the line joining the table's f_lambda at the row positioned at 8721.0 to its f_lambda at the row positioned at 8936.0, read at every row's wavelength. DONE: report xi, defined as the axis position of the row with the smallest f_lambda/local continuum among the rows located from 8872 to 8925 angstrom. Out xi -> 8906.0 angstrom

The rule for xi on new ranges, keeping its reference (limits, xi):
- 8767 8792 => 8771.0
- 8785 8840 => 8828.5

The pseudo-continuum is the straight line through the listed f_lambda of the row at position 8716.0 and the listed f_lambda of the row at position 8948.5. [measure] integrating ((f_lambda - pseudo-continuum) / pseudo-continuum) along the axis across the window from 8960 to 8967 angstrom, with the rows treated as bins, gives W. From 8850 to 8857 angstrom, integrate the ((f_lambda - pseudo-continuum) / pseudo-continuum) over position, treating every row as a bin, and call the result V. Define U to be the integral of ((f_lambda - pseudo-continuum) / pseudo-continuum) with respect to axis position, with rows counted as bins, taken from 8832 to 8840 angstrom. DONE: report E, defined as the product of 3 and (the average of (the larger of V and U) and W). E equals 0.53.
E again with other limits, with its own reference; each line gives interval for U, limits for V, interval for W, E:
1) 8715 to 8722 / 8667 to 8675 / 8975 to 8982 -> 0.88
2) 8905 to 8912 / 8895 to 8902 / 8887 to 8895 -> 0.07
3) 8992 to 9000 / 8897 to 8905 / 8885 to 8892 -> 0.43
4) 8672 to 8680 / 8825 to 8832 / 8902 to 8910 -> 0.43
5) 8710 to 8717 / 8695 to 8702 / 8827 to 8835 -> 0.14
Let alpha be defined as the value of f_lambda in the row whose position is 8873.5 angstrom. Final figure 12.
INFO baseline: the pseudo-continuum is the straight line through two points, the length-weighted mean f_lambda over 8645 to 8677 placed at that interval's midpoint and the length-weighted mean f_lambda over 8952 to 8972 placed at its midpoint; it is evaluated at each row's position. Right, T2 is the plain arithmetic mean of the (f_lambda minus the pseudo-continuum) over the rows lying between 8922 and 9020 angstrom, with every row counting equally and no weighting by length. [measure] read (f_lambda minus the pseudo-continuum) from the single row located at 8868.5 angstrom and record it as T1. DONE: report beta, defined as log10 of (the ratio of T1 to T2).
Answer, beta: 0.8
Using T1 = -0.60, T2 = -0.09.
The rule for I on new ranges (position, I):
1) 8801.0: 12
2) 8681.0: 11.8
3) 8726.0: 11.5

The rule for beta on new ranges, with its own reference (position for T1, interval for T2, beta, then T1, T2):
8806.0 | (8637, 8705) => 0.1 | -0.13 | -0.11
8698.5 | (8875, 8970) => 0.1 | -0.32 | -0.24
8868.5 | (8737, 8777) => -0.1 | -0.60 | -0.68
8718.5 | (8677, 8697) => 0.4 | -0.44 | -0.17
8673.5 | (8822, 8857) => -0.5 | -0.10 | -0.28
